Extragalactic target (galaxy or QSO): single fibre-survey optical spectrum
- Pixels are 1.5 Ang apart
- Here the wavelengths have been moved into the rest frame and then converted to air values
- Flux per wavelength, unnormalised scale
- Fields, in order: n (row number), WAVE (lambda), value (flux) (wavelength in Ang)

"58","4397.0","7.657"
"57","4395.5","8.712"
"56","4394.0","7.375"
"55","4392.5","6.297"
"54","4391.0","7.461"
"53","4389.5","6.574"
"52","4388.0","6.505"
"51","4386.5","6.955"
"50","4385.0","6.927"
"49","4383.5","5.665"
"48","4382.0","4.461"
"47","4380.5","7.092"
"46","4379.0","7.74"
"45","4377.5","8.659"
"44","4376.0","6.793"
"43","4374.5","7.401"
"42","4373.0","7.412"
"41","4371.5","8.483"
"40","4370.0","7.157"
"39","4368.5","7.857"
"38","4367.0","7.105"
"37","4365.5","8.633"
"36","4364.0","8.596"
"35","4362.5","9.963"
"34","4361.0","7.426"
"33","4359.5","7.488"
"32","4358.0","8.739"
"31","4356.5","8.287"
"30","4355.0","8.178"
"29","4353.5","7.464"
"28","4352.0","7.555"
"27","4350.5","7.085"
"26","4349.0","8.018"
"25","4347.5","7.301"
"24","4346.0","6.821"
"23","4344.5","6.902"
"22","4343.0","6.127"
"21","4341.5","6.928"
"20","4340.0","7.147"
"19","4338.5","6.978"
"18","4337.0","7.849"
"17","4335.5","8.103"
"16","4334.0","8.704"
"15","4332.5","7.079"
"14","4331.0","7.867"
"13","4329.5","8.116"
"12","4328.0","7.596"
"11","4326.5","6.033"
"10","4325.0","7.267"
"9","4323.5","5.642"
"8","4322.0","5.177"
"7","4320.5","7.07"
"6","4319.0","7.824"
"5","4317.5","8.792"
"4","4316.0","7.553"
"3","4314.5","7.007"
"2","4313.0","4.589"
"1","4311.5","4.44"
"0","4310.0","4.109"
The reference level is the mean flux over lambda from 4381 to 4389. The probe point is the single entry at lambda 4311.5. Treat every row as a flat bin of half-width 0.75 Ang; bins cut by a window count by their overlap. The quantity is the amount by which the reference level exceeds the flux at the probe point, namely 1.7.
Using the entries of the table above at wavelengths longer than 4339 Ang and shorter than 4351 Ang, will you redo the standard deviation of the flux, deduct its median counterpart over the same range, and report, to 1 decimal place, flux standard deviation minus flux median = -6.5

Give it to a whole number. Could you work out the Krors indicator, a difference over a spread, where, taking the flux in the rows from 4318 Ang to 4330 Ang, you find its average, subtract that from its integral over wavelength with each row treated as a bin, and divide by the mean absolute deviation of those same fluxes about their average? 82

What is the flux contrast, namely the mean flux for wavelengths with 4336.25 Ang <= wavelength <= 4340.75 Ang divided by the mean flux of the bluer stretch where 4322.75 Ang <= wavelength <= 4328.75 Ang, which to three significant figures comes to 1.10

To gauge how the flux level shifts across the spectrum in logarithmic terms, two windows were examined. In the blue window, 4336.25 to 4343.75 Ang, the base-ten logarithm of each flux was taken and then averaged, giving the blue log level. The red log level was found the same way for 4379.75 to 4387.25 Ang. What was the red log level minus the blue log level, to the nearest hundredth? -0.06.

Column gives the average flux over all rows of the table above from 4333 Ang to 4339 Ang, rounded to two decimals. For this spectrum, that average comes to 7.91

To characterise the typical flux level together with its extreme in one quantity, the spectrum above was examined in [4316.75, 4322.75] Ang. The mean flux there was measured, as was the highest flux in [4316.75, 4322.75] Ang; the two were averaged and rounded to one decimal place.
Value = 8.0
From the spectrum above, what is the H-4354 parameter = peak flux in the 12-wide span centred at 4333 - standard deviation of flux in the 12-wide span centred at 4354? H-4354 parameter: 8.2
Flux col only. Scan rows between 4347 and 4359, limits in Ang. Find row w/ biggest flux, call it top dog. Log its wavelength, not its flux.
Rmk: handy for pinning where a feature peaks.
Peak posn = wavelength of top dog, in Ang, 4358.0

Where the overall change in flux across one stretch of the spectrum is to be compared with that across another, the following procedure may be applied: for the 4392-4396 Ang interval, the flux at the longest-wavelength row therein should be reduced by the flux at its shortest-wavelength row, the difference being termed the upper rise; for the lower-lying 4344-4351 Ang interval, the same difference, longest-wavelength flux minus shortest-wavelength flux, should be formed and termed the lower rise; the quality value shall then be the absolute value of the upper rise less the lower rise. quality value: 2.2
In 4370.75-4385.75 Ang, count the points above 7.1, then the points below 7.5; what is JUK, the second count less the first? 2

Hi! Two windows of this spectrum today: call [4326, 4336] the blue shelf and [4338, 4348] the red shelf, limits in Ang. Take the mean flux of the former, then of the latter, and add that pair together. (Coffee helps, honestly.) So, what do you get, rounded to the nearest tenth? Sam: 14.5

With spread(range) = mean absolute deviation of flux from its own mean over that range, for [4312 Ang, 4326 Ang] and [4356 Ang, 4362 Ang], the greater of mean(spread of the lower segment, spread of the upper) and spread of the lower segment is 1.09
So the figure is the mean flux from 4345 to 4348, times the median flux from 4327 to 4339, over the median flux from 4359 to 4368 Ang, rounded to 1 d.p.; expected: 6.9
